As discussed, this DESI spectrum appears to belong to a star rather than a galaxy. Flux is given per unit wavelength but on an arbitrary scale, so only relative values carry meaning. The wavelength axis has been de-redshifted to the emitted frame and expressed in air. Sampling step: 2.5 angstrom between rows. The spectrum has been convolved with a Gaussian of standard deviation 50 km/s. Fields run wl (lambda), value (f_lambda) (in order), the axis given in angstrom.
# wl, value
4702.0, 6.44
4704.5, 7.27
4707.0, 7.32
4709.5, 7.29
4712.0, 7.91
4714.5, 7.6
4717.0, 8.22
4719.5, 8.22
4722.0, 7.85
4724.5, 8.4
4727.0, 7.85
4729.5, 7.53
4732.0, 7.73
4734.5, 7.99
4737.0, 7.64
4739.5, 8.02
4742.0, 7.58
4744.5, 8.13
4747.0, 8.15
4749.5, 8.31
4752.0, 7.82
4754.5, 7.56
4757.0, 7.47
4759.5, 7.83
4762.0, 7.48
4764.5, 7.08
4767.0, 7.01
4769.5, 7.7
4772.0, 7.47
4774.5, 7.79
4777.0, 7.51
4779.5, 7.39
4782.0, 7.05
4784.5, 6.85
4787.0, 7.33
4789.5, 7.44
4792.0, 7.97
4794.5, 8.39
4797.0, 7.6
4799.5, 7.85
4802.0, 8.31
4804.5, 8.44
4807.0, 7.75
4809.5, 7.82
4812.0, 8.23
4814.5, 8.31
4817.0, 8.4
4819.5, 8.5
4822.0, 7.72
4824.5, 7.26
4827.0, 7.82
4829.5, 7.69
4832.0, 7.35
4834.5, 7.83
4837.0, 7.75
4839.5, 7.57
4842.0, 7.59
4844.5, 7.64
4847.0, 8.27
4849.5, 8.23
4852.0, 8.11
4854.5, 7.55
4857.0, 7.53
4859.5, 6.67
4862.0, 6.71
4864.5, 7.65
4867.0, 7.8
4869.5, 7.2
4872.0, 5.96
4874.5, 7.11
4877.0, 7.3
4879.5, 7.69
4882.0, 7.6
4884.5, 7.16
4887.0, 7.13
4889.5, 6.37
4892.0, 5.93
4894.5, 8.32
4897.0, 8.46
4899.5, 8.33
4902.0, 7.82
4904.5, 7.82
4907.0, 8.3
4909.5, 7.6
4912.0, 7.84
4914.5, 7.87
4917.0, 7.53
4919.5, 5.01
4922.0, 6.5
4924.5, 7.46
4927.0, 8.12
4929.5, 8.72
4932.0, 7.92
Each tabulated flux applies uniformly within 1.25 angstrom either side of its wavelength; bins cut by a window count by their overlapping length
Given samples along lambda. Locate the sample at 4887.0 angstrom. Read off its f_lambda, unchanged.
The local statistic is 7.13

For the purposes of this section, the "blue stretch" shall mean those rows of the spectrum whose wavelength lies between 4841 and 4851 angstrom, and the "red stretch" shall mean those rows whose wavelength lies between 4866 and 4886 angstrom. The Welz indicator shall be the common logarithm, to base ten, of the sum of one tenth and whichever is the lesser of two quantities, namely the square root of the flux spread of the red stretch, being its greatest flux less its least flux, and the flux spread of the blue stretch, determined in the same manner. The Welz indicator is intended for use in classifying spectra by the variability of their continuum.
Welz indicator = -0.11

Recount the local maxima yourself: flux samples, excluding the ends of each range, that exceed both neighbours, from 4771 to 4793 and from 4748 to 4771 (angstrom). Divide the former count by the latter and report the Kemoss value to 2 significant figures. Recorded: 1.0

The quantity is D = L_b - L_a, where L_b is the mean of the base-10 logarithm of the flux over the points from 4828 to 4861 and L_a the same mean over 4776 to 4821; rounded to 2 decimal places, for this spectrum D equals -0.01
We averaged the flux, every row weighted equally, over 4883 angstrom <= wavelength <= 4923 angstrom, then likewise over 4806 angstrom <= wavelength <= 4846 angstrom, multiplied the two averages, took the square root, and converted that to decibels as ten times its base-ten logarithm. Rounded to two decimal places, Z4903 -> 8.81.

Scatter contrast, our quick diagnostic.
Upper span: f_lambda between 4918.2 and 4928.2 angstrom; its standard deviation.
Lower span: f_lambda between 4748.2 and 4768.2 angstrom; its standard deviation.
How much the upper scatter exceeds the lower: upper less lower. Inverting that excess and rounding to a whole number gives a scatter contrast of 1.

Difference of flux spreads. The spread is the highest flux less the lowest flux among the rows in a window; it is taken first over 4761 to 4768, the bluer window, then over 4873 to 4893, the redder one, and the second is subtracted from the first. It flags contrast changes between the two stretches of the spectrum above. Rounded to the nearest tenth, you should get -1.3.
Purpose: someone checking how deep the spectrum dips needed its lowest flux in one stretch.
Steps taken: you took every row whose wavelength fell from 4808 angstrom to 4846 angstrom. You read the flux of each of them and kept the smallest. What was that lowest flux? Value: 7.26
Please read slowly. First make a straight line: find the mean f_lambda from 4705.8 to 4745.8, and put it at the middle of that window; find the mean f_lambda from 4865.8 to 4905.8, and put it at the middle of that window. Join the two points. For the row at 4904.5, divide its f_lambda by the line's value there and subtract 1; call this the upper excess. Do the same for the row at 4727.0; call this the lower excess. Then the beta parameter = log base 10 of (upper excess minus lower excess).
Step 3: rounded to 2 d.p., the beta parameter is -1.19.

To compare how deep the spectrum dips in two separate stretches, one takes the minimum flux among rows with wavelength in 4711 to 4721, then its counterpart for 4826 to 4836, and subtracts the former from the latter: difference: -0.25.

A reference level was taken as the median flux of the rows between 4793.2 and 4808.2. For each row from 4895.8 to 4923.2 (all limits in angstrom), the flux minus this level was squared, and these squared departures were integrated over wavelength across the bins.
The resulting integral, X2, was 32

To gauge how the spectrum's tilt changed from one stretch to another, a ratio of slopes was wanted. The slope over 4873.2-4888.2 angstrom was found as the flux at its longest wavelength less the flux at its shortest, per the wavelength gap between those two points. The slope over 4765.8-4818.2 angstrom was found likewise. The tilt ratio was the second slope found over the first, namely 17.4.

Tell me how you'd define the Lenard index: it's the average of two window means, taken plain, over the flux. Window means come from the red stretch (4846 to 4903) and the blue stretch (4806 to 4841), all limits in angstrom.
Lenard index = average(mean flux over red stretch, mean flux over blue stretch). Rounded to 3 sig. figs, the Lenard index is 7.64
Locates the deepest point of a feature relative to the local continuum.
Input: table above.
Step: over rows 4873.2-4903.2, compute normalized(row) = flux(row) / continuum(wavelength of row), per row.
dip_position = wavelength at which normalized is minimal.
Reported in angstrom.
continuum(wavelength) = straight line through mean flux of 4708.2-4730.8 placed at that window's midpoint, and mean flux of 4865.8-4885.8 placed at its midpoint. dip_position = 4892.0 angstrom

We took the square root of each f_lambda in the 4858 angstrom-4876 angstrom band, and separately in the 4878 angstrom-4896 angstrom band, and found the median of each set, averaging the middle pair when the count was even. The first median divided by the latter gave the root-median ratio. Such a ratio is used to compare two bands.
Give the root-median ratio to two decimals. 1.00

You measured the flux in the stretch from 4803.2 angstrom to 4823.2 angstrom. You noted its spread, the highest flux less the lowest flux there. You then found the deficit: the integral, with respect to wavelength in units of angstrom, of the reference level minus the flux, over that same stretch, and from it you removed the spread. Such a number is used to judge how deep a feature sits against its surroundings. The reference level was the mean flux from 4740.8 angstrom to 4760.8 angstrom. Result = -6.6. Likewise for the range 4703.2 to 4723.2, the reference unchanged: 2.0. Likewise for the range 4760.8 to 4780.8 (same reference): 7.8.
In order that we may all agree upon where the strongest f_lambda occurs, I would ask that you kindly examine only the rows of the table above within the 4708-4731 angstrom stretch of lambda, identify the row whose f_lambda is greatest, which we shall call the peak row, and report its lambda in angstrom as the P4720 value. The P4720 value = 4724.5 angstrom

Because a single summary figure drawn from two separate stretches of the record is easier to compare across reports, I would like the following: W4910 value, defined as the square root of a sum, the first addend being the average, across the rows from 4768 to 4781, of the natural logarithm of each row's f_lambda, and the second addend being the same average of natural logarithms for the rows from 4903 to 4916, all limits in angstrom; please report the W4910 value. 2.02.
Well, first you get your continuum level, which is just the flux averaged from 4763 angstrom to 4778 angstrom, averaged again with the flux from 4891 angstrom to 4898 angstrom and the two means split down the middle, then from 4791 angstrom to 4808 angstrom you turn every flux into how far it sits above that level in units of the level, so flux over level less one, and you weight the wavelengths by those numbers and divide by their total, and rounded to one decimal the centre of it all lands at 4799.6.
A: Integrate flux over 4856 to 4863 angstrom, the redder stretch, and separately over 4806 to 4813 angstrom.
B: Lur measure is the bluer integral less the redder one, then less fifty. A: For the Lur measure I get -43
